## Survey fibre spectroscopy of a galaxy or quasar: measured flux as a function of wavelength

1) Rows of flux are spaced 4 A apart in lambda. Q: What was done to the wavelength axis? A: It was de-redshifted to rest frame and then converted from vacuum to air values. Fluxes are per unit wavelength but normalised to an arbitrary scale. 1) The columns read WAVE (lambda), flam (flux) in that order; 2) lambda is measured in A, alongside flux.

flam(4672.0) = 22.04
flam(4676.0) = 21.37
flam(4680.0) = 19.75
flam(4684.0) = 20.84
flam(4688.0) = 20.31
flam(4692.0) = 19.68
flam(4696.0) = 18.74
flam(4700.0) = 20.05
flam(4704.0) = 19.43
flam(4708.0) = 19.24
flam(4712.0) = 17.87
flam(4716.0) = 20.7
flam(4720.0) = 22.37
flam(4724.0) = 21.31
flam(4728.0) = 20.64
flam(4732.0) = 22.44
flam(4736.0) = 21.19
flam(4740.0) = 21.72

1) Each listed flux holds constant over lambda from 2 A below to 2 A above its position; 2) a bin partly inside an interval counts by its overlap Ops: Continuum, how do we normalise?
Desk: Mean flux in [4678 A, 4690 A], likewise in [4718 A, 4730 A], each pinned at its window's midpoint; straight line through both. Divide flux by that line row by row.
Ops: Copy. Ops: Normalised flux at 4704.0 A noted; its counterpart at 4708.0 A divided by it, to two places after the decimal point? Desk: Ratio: 0.98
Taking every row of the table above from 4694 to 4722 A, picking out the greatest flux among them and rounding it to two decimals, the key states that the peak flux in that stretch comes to 22.37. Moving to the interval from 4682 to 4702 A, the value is 20.84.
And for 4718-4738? 22.44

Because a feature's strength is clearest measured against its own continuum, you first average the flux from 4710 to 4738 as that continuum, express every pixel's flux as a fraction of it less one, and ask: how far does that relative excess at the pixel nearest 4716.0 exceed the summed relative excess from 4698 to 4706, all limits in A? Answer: 0.10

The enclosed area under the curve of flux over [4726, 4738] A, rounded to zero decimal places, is 257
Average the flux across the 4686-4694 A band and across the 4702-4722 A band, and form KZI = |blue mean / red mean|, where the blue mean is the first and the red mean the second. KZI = 1.00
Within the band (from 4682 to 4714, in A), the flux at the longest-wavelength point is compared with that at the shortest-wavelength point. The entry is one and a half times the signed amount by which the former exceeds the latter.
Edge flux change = -4.5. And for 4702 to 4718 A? 1.9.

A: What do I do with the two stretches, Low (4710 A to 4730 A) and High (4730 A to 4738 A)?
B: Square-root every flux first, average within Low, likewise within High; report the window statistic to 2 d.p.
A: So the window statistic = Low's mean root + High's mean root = 9.20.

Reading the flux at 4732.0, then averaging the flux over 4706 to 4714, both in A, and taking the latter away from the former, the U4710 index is 3.9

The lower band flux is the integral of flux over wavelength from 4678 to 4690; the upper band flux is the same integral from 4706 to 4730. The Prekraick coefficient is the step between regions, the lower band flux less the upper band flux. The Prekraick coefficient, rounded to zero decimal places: -245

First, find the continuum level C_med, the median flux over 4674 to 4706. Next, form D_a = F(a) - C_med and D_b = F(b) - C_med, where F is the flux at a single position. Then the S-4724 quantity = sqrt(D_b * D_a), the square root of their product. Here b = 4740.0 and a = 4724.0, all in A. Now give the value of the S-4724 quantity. 1.6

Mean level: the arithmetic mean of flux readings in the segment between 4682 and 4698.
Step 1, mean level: 19.9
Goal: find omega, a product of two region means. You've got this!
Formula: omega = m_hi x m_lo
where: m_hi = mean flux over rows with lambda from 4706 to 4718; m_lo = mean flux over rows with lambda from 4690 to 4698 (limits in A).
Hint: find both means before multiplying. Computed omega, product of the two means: 370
